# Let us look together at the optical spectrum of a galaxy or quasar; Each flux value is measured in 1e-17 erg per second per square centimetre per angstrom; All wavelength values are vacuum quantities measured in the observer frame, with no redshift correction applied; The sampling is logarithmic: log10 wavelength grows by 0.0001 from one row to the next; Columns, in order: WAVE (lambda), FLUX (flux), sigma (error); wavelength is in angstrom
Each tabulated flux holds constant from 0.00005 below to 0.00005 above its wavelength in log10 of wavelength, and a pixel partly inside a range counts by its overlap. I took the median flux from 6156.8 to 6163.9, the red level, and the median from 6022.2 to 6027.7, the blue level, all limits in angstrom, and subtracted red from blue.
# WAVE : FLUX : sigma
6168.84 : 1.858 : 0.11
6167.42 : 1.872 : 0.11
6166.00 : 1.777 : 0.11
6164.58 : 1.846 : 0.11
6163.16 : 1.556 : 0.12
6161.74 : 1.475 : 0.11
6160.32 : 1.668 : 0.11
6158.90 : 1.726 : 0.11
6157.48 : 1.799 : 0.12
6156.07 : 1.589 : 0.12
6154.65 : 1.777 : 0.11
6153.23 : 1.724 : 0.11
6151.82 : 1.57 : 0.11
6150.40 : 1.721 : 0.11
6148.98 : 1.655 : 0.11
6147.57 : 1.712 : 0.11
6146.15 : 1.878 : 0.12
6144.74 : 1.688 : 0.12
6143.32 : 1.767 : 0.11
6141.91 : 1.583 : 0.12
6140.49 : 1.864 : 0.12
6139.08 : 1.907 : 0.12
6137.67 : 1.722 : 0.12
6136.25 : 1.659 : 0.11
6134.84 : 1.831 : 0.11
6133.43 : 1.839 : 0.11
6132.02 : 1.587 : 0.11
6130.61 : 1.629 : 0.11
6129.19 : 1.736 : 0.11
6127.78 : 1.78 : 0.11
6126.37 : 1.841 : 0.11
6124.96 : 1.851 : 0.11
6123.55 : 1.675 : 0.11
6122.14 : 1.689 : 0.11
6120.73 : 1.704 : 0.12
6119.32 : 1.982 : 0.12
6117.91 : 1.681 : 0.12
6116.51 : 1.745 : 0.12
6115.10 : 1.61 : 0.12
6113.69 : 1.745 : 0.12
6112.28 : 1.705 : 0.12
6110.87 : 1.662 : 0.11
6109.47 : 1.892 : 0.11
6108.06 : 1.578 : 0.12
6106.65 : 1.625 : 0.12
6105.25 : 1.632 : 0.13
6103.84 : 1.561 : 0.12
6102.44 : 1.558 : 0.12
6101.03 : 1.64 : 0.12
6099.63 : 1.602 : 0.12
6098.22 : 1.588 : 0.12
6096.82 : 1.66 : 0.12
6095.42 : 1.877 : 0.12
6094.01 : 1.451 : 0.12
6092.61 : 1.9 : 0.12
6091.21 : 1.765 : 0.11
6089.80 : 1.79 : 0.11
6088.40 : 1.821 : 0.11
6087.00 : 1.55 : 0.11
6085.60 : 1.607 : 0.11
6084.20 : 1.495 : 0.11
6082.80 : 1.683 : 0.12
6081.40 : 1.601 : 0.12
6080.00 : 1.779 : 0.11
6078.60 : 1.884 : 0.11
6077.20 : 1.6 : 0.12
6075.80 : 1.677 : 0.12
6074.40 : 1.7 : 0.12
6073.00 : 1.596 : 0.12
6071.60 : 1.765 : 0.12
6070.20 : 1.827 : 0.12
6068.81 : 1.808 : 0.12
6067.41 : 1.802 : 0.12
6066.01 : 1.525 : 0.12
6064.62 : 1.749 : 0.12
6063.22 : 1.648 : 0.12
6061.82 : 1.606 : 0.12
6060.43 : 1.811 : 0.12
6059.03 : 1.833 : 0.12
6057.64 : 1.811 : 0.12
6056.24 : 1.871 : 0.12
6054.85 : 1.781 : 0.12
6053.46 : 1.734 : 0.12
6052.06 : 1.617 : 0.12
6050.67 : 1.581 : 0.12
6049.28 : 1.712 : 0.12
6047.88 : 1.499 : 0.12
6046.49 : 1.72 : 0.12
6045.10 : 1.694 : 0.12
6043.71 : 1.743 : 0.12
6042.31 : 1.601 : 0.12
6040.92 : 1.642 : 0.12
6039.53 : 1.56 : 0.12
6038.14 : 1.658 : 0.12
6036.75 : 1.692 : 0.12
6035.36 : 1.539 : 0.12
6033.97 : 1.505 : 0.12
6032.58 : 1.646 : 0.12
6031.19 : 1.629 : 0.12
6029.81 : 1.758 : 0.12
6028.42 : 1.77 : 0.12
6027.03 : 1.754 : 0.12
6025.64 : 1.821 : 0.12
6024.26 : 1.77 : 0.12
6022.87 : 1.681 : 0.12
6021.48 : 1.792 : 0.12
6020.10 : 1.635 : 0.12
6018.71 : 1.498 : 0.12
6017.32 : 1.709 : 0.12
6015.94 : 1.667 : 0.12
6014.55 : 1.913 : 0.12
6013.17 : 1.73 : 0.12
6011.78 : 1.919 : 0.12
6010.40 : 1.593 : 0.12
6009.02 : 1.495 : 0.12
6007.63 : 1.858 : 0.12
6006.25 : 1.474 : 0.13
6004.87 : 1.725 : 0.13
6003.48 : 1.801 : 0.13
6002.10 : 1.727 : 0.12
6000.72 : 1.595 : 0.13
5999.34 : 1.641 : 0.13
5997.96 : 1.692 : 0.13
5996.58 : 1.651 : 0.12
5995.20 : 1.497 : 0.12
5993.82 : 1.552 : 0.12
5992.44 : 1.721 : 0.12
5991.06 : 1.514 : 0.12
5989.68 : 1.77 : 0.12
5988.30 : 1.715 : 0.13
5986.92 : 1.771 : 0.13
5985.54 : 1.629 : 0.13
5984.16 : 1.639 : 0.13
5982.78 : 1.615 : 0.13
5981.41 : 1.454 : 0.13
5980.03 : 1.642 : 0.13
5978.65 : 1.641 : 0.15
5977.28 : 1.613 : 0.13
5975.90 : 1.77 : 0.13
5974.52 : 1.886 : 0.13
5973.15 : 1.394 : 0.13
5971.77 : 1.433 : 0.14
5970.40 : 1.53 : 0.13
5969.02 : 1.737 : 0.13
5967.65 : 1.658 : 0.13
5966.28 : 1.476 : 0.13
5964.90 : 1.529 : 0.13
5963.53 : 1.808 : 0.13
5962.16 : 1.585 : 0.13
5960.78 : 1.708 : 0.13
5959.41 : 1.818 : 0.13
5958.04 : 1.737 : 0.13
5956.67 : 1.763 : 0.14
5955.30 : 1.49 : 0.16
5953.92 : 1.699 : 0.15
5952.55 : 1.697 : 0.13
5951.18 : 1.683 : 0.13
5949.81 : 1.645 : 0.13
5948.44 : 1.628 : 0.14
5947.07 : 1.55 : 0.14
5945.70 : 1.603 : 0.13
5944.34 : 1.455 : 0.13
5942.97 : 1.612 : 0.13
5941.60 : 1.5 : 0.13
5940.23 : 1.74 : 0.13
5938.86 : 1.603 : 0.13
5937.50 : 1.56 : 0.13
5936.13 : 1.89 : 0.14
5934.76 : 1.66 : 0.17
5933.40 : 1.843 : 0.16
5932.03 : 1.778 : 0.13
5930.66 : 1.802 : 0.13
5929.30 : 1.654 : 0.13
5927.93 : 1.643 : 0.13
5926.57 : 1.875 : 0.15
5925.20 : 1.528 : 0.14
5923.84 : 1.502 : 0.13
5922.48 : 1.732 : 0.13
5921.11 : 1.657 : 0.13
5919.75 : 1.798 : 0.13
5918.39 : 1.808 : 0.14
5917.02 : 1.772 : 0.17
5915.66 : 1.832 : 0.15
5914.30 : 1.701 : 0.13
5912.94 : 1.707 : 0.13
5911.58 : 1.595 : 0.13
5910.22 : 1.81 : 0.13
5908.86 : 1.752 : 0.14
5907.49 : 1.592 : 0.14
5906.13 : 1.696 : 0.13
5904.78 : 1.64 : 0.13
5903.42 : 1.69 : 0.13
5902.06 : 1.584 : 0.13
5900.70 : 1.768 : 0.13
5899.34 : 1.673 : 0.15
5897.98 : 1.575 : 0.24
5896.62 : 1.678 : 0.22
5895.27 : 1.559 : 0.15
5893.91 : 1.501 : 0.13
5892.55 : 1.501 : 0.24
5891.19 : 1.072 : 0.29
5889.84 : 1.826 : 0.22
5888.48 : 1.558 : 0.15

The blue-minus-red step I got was 0.09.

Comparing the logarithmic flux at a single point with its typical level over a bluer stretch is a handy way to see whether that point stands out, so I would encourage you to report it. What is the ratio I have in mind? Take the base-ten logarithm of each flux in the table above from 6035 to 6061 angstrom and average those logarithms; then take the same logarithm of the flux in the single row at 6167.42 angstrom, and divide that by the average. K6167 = 1.20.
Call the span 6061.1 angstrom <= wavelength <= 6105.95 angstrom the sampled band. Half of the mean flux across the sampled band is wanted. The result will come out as 0.840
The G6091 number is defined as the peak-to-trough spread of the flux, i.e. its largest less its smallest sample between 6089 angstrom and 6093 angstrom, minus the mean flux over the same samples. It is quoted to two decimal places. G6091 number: -1.68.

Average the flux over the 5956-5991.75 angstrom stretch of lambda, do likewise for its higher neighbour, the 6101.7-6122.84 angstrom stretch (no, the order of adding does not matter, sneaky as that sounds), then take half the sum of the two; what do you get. 1.67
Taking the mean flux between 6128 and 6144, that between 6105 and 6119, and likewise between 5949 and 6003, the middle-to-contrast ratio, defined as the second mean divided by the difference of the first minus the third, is 18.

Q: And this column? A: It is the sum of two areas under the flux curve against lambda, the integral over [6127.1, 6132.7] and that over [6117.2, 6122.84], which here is 19.4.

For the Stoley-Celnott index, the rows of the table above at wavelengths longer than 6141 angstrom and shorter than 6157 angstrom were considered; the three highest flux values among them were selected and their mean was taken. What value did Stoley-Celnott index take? 1.81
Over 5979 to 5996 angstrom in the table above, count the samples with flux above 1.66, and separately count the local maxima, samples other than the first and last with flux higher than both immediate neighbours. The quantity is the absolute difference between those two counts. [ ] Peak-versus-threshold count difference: 0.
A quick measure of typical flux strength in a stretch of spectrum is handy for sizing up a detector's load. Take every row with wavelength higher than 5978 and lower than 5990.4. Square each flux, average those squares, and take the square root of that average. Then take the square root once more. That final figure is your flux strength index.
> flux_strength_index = 1.287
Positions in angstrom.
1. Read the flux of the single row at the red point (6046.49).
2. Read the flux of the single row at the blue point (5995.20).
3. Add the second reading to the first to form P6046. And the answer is 3.22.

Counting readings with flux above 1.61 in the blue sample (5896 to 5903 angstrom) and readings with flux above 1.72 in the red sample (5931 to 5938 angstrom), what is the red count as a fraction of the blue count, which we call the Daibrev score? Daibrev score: 1.0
